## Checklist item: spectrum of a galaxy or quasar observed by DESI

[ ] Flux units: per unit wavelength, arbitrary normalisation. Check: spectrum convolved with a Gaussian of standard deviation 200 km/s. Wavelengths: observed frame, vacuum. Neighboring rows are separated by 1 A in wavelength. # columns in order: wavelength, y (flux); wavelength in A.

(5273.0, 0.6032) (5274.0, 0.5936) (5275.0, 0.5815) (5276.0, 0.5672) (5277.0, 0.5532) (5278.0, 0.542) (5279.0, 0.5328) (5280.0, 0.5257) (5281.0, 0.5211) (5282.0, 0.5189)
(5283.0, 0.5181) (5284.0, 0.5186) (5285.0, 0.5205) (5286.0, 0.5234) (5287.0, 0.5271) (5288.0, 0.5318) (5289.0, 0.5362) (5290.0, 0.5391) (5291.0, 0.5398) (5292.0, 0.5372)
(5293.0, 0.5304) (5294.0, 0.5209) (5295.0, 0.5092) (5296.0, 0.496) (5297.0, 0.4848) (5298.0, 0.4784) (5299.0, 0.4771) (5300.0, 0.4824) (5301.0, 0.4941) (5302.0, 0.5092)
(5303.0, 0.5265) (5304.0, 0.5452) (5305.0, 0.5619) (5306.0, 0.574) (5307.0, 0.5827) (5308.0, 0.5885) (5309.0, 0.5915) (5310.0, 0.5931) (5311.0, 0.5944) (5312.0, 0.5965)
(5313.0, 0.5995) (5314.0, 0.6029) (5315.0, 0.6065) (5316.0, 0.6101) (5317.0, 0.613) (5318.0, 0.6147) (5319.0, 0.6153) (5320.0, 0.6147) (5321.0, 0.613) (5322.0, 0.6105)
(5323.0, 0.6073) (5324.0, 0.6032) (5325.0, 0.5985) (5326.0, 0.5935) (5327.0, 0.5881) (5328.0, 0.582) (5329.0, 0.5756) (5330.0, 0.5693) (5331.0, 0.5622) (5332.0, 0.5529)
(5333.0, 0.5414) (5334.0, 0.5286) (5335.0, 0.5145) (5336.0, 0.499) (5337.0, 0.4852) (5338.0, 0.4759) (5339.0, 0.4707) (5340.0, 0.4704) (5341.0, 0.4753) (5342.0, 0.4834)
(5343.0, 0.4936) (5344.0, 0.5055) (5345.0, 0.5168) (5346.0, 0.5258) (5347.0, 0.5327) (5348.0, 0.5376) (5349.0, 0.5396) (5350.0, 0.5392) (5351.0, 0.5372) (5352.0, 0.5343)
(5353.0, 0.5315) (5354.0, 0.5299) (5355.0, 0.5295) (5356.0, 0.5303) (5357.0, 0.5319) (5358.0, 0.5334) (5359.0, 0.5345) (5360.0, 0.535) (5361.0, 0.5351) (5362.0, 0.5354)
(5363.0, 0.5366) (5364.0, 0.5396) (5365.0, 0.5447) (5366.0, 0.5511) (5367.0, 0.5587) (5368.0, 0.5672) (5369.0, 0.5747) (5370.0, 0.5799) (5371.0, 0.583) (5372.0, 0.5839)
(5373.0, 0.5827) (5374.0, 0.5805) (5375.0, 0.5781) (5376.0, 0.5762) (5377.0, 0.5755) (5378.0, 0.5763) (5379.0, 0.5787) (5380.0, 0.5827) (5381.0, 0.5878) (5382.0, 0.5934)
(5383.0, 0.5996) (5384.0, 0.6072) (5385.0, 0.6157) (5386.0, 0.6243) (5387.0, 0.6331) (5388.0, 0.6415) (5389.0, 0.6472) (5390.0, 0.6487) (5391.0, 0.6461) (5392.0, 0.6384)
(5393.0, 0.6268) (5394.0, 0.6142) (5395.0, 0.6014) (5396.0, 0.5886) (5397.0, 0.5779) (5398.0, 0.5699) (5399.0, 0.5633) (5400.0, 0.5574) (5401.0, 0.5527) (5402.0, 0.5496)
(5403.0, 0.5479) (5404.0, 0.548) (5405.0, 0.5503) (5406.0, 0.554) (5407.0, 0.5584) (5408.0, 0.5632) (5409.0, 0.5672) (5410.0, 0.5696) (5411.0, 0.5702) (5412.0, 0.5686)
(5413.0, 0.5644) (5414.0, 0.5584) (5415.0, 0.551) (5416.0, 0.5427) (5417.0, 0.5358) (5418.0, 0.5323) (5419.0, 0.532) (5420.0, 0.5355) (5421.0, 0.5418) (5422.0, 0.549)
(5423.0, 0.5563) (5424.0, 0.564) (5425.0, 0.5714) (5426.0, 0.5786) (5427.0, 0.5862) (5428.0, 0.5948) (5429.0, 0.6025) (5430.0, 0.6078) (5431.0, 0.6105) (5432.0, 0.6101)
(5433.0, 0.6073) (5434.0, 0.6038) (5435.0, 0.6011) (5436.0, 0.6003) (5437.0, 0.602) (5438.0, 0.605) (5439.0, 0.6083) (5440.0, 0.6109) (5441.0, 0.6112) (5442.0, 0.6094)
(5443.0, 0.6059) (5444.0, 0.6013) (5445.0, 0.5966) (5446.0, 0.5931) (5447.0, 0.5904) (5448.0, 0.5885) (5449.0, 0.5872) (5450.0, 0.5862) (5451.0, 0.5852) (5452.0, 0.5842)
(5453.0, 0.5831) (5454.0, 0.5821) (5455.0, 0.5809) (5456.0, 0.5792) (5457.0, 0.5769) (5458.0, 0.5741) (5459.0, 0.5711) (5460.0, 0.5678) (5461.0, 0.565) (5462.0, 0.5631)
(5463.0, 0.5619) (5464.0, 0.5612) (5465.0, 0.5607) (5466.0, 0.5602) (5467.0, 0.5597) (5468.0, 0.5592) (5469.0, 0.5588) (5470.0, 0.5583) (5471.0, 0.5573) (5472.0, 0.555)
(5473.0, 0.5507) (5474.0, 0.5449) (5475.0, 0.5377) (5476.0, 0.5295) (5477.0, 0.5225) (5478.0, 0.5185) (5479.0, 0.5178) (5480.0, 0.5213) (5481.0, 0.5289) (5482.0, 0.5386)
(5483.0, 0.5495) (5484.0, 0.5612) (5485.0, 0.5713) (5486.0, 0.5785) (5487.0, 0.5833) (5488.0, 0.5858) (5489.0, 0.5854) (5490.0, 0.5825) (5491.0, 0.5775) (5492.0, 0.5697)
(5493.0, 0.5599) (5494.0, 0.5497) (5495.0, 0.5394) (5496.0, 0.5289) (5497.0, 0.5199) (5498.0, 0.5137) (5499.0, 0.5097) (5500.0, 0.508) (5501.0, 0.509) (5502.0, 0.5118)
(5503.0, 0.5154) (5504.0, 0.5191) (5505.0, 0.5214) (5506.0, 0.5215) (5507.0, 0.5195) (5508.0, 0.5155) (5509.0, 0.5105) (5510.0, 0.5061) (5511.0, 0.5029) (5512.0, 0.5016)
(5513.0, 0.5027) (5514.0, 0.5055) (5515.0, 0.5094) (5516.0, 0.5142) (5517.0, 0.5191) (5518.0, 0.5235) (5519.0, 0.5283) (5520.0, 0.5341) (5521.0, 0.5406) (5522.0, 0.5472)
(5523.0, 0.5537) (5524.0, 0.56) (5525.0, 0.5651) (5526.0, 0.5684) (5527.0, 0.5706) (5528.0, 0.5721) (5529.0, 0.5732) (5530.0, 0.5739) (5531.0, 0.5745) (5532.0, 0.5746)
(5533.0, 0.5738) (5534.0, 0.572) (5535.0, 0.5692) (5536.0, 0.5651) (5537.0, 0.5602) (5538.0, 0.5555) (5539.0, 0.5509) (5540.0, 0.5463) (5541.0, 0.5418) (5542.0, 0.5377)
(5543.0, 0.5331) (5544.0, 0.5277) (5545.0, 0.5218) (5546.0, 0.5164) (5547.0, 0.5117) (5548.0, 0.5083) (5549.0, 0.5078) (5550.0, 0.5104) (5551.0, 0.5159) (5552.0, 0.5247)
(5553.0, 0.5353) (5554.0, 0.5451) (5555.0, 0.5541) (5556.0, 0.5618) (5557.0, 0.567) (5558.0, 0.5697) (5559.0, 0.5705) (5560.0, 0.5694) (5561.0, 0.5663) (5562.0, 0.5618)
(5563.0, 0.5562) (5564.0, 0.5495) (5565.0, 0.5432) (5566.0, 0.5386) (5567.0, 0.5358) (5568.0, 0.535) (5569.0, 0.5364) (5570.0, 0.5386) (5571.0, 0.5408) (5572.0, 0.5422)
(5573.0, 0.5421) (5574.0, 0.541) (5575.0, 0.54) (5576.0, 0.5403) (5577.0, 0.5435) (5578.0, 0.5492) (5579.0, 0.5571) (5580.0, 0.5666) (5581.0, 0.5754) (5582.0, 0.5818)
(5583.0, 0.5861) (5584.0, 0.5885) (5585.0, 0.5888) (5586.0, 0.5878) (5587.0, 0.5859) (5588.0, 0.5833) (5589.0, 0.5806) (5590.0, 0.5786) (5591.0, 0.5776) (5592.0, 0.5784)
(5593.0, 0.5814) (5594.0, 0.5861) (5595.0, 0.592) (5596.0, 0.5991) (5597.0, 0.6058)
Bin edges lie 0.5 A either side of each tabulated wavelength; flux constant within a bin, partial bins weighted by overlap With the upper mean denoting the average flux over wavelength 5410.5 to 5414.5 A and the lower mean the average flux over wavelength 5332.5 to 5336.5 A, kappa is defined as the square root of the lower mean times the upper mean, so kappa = 0.54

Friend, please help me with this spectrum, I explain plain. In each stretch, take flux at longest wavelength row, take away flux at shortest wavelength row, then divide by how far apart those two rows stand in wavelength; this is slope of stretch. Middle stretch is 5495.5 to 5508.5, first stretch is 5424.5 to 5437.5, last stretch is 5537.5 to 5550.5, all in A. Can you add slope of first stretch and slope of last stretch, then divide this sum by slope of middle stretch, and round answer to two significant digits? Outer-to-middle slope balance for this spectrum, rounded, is 1.1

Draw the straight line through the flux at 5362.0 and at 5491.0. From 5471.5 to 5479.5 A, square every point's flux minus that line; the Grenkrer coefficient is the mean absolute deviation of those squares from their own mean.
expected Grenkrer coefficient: 0.0010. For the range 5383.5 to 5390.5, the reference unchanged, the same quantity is 0.0022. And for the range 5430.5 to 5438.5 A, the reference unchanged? 0.0004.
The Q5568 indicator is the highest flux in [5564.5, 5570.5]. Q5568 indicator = 0.5432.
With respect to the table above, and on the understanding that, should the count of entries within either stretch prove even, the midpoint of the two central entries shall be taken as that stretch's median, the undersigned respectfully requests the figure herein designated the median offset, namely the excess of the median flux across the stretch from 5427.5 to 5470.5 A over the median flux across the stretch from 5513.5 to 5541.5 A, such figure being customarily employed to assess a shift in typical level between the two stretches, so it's 0.03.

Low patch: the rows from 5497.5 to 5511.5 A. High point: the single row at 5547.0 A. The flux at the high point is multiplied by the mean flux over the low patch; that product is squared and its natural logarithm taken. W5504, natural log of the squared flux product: -2.67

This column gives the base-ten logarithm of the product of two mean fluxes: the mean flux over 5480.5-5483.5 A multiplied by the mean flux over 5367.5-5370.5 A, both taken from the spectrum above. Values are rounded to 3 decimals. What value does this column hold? -0.510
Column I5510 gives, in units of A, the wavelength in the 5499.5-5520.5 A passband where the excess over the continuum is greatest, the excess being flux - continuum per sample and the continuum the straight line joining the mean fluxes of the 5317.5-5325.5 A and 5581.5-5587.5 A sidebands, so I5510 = 5520.0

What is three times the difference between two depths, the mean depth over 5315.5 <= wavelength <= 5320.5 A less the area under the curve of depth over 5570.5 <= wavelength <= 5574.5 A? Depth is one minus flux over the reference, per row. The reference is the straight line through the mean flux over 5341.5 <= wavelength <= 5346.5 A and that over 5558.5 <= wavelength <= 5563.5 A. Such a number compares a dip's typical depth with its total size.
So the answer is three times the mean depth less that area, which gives -1.3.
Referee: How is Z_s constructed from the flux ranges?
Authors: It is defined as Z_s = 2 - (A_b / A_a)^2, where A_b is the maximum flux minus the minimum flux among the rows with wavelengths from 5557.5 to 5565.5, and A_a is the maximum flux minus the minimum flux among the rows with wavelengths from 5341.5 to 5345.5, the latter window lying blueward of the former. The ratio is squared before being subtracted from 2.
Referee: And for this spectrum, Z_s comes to 1.3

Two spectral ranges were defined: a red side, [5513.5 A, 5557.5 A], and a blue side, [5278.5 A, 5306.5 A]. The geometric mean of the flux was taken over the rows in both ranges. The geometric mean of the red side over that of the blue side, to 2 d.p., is 1.04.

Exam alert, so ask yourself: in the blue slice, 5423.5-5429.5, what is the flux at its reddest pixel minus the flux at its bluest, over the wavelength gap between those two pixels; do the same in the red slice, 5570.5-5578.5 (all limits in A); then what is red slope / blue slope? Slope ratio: 0.16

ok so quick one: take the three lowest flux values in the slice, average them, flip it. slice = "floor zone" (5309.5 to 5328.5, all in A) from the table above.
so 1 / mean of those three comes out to 1.70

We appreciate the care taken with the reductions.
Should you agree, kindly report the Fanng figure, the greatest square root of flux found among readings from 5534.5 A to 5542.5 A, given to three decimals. 0.754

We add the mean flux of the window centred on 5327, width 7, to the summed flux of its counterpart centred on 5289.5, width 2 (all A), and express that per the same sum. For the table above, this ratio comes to 1.55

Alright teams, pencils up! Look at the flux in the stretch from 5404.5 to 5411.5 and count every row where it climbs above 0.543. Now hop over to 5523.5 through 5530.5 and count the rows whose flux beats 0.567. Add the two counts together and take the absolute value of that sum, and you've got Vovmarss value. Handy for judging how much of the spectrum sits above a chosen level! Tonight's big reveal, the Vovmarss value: 12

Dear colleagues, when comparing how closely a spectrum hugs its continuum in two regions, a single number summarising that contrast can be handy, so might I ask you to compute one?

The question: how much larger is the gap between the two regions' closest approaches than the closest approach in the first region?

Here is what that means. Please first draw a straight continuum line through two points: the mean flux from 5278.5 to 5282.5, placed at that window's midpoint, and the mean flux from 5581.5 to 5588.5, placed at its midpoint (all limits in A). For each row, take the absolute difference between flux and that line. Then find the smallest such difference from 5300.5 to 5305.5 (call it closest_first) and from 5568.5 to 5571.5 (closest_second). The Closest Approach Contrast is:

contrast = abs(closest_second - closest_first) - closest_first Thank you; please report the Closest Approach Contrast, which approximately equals 0.037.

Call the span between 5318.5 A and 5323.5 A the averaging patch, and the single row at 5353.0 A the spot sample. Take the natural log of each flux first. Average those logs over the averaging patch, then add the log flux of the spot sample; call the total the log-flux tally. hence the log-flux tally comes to -1.12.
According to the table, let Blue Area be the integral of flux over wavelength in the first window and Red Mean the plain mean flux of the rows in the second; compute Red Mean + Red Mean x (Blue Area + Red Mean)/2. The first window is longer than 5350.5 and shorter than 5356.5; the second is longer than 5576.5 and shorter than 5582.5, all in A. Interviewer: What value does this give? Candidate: 1.62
